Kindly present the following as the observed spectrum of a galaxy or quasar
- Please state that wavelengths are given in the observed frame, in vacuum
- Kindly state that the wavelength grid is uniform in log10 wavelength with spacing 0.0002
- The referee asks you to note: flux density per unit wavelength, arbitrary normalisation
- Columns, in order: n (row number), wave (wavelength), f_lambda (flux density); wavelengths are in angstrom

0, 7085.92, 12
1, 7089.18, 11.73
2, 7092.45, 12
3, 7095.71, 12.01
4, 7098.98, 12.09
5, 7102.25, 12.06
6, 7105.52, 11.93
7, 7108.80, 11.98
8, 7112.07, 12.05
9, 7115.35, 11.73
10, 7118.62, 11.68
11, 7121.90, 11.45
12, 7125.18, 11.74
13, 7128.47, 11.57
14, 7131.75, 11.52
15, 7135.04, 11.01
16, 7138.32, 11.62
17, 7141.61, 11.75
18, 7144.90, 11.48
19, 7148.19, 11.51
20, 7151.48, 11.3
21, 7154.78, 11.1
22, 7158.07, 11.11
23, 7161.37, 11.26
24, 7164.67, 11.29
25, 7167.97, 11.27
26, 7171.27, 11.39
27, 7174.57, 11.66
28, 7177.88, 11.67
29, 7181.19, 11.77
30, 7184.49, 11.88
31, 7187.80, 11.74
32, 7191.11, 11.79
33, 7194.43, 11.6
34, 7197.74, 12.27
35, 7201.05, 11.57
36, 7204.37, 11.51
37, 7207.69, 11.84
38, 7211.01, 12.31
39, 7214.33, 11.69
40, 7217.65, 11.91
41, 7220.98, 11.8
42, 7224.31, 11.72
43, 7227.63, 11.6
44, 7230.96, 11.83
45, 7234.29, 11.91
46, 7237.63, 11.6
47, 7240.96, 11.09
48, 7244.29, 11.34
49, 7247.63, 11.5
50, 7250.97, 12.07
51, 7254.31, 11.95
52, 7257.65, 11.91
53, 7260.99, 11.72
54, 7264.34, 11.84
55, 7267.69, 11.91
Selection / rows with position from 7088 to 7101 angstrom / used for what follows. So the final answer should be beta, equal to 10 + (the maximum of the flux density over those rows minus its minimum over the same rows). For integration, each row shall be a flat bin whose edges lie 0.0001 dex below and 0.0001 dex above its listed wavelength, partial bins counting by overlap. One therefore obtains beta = 10.4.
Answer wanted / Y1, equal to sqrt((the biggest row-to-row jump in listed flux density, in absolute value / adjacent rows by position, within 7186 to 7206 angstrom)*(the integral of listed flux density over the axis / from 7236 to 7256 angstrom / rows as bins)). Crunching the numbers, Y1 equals 12.7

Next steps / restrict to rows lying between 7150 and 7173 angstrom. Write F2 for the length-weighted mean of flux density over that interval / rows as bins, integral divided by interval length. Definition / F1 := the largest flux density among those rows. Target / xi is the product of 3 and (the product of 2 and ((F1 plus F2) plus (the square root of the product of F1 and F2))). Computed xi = 204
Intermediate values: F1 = 11.39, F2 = 11.2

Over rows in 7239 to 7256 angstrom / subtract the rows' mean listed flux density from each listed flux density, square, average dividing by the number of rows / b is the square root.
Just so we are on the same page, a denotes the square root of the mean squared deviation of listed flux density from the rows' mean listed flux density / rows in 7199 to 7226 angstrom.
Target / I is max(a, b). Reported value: 0.37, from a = 0.23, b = 0.37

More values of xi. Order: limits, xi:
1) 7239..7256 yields 213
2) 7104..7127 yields 215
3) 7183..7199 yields 217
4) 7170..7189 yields 212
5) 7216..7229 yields 213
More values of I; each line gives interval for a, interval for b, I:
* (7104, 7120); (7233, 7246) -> 0.30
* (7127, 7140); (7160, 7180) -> 0.25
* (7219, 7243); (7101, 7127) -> 0.25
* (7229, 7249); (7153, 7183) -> 0.28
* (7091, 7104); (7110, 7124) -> 0.21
